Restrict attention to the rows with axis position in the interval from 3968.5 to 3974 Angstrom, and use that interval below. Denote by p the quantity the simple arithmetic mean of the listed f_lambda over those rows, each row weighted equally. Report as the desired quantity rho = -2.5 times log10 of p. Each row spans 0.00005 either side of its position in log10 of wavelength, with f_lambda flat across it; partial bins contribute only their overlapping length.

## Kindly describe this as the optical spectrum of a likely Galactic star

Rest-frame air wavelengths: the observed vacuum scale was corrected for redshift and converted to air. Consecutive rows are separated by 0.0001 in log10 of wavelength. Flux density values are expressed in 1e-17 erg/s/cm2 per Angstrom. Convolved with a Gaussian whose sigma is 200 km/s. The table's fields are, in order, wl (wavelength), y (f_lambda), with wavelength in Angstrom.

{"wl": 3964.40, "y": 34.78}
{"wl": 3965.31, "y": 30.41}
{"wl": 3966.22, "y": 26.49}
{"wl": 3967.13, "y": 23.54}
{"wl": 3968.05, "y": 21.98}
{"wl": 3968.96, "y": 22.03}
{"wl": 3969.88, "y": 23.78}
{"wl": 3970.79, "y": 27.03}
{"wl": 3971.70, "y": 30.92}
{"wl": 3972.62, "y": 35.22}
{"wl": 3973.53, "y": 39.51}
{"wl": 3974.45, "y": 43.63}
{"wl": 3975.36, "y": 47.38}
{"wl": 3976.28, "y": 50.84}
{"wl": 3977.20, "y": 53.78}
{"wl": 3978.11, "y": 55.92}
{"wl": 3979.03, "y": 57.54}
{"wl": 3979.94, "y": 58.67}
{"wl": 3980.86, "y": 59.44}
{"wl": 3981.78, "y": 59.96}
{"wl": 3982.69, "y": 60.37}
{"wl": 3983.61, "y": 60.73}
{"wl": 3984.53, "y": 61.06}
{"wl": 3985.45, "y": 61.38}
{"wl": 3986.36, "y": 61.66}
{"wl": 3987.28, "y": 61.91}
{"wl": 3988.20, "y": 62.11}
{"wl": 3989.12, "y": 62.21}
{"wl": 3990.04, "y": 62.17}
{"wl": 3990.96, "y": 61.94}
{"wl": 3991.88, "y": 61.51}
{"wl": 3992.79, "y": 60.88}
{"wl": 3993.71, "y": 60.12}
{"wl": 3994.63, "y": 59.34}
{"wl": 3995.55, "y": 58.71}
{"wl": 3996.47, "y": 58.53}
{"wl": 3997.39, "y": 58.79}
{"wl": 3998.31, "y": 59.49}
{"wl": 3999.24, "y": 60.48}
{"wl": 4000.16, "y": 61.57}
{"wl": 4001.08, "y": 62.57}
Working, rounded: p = 30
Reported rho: -3.68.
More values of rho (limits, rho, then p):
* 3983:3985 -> -4.46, 61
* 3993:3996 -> -4.43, 59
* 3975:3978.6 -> -4.29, 52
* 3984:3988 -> -4.47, 62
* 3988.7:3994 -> -4.47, 61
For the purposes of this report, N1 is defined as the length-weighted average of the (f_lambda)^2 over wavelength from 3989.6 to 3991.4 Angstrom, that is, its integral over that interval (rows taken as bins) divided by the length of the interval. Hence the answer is 3848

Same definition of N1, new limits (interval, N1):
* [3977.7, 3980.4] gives 3297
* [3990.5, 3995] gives 3701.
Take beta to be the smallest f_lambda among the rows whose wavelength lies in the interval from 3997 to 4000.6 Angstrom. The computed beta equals 58.79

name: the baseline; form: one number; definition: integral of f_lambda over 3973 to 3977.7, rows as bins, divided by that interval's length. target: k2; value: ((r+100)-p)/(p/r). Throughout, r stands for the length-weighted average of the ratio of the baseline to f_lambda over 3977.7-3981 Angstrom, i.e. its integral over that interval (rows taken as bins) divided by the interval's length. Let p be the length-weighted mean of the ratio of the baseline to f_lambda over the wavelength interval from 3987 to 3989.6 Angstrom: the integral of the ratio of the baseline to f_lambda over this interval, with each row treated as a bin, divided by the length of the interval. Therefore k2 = 108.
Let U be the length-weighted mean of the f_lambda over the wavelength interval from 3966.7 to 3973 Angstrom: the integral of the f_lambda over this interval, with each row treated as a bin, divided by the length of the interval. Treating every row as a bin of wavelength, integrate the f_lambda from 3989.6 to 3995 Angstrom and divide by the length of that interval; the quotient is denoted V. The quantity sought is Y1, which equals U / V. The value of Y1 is 0.4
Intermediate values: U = 26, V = 61.1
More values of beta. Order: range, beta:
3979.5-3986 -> 58.67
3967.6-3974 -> 21.98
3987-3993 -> 60.88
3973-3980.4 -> 39.51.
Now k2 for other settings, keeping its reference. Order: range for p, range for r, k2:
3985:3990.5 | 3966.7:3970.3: 275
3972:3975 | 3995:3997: 66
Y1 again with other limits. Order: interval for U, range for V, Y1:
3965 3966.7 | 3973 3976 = 0.6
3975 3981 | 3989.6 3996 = 0.9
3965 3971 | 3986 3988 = 0.4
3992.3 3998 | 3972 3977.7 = 1.3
